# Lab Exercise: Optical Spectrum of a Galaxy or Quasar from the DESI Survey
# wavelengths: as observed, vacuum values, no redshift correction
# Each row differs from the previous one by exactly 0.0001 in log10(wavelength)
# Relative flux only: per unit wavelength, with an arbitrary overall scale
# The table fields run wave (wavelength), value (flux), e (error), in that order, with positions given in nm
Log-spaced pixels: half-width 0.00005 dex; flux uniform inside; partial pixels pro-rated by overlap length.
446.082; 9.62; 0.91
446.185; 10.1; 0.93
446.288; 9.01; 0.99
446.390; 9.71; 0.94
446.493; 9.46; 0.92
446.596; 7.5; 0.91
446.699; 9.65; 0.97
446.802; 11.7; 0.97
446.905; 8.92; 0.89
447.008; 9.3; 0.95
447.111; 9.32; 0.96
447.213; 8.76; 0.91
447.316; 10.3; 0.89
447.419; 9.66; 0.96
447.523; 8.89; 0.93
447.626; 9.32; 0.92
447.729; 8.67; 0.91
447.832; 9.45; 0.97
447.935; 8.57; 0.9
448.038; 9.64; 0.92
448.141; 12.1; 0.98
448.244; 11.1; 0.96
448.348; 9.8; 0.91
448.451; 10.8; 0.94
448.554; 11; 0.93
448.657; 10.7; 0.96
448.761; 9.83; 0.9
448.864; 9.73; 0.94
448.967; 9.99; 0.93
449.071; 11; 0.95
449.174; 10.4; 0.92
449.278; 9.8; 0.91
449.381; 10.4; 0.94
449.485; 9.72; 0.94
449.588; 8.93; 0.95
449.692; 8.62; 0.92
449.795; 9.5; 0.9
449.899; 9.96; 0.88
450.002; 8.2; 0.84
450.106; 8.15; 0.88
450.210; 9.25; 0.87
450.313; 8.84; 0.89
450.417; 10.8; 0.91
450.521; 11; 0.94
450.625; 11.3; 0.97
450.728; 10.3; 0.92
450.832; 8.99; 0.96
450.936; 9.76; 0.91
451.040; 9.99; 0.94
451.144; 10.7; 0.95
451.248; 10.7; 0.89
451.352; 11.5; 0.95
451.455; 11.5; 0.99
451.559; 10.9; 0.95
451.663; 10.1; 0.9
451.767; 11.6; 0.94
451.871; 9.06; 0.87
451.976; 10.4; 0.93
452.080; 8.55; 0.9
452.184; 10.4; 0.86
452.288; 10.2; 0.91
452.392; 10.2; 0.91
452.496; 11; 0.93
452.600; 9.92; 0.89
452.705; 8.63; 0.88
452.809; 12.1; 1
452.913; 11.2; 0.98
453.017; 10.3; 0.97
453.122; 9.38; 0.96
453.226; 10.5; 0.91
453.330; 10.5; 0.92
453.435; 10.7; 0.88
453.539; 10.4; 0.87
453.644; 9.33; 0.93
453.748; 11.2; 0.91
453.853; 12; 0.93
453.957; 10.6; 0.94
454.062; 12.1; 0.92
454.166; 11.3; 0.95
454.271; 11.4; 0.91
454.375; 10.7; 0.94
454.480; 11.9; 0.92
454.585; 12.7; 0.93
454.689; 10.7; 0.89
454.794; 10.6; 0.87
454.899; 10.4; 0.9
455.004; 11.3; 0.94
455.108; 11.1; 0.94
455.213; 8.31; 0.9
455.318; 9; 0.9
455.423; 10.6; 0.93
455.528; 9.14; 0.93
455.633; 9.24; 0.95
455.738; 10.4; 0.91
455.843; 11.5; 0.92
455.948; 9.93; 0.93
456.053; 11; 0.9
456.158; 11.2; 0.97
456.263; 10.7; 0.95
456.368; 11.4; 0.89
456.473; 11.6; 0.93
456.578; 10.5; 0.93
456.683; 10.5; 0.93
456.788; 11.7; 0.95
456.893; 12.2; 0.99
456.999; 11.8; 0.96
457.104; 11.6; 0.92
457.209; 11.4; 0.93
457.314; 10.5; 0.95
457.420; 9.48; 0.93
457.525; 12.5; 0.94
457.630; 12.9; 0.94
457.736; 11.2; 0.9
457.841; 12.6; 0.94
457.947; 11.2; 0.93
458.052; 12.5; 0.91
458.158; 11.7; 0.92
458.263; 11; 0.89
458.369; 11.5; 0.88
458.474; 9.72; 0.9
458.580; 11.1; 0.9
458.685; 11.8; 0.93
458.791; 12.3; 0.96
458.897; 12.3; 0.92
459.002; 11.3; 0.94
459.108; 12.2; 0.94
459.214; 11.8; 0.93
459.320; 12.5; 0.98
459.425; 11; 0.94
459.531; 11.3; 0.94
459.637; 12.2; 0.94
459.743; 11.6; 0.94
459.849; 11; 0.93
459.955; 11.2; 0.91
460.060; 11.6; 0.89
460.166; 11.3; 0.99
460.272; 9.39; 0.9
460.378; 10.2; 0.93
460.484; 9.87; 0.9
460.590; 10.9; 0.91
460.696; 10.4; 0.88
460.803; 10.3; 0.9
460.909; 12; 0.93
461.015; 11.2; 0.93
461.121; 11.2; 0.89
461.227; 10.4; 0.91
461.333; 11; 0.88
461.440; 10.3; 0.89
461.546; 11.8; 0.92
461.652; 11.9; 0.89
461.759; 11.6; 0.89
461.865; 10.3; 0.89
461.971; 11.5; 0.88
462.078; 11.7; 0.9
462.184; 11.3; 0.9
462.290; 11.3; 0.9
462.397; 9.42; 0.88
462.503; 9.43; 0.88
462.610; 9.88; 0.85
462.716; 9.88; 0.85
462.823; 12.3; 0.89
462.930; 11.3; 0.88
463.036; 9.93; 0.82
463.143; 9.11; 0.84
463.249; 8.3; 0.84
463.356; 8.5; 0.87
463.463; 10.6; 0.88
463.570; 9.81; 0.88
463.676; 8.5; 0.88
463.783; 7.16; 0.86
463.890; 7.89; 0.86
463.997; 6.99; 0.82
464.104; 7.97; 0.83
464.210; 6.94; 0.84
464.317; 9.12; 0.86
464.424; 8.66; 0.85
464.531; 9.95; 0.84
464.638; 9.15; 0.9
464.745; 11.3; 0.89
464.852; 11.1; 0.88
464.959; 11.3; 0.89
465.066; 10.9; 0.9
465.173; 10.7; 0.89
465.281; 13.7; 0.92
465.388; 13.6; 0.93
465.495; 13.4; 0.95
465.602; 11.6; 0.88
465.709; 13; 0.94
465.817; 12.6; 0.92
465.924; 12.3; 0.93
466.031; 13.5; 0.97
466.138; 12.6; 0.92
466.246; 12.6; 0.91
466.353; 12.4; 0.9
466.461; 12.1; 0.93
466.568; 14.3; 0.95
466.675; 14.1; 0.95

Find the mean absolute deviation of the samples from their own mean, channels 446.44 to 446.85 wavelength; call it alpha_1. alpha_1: 1.10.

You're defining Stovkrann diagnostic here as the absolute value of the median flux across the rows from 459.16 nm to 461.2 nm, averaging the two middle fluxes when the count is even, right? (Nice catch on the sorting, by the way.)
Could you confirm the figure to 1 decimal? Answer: 11.2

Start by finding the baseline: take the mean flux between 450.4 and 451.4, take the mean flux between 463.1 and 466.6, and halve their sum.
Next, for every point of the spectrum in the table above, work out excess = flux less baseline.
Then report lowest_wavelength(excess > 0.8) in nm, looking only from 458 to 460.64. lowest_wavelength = 458.052 nm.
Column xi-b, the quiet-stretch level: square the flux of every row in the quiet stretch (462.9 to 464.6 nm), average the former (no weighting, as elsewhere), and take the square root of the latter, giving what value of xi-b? 8.9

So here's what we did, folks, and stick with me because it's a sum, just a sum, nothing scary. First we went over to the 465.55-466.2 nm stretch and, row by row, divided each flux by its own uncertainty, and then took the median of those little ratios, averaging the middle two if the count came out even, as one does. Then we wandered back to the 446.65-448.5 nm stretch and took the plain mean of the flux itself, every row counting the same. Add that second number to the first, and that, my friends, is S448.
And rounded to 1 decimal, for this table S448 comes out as 23.5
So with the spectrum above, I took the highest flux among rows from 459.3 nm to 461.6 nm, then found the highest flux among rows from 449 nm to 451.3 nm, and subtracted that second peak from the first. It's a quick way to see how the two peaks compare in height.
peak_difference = 1.2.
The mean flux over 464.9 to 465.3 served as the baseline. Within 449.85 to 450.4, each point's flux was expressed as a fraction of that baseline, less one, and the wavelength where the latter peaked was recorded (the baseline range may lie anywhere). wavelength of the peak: 449.899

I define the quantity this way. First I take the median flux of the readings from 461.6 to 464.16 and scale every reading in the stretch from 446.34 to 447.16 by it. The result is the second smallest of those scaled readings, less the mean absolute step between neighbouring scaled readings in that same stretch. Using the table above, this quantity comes 0.76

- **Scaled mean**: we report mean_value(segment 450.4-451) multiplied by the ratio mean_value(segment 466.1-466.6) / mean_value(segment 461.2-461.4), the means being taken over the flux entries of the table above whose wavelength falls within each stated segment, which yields 12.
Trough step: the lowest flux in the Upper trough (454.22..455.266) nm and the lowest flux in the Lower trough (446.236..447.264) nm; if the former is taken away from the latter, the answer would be -0.8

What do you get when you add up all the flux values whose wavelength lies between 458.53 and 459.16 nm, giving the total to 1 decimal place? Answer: 71.0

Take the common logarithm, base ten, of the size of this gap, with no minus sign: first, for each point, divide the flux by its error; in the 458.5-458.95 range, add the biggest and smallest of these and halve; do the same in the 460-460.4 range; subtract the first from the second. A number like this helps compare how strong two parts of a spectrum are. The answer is 0.0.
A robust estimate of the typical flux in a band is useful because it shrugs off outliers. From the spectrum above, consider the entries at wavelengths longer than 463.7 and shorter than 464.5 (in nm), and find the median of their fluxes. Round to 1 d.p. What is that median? 7.9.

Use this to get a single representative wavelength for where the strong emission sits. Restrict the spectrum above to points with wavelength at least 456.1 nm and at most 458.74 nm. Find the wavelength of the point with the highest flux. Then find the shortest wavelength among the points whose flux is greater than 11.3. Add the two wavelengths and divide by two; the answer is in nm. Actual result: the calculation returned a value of 457.00 nm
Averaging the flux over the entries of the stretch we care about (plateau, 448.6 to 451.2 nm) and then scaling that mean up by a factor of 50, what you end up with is 492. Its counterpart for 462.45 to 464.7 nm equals 456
